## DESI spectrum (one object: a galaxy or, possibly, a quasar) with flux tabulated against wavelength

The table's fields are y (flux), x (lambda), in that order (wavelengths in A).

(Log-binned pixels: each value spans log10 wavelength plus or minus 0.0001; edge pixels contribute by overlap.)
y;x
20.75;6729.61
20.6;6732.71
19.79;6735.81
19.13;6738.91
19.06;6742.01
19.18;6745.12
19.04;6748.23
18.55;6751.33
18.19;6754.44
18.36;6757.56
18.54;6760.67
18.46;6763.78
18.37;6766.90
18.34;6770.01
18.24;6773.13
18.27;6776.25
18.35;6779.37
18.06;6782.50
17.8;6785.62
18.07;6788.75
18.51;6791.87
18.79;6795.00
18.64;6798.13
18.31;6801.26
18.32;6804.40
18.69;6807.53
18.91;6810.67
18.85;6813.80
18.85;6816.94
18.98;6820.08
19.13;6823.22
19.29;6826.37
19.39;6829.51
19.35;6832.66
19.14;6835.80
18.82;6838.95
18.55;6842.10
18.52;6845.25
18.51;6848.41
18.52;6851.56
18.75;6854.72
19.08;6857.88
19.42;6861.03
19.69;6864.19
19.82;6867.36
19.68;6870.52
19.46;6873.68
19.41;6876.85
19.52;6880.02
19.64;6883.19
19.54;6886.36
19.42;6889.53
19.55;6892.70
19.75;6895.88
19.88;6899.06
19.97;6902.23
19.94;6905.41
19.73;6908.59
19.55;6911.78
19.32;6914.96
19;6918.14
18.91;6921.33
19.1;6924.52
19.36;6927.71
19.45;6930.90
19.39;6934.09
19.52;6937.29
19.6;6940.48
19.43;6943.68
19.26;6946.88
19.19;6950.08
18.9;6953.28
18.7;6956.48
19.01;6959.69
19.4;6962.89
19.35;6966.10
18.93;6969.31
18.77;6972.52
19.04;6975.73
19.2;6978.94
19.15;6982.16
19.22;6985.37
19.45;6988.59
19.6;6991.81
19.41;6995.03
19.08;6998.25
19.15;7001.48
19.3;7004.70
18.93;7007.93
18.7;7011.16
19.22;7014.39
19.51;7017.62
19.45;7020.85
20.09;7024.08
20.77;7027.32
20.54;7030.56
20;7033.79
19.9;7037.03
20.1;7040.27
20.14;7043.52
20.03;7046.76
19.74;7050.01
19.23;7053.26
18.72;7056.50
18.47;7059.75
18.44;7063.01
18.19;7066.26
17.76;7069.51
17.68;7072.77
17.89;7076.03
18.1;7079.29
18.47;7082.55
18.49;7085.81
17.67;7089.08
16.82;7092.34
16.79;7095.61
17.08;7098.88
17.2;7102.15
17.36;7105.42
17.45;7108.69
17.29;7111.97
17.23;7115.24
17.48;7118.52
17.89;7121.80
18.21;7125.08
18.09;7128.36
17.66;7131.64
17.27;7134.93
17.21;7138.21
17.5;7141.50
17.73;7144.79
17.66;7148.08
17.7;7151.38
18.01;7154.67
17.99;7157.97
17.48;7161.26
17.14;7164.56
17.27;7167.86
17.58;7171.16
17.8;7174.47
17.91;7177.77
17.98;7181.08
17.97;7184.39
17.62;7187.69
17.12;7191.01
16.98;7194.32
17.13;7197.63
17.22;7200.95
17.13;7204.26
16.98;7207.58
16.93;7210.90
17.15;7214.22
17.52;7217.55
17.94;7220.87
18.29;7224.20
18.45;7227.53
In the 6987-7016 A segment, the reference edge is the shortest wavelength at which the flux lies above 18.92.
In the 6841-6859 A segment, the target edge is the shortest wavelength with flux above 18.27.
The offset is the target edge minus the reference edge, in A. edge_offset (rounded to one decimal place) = -146.5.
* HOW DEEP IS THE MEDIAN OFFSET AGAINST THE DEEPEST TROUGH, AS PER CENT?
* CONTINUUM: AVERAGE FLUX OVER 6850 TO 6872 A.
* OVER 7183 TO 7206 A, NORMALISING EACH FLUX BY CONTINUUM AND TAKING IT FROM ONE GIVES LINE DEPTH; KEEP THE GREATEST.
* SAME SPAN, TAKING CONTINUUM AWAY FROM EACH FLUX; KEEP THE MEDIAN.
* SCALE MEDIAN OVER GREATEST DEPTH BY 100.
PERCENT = -1802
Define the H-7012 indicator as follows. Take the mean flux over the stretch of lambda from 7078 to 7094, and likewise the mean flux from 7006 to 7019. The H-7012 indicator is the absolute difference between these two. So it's 1.18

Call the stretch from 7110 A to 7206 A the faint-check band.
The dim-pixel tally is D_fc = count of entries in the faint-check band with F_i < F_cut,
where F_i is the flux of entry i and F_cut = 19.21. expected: 29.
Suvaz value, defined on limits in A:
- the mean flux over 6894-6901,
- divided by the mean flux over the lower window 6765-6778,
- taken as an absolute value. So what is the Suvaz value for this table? 1.08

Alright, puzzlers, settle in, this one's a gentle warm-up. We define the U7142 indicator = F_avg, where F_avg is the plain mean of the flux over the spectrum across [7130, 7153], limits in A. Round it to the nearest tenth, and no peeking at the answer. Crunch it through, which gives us 17.5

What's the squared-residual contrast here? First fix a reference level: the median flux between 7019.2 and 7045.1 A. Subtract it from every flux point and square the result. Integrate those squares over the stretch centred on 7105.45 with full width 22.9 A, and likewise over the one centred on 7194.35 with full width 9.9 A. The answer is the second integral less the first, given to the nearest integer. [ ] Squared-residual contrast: -102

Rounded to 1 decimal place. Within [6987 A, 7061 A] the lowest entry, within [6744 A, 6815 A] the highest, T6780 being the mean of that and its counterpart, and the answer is 18.8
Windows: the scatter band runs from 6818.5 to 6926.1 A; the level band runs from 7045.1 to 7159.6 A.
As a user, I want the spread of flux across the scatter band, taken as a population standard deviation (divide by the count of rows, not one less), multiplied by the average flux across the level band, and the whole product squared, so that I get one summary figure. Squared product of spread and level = 57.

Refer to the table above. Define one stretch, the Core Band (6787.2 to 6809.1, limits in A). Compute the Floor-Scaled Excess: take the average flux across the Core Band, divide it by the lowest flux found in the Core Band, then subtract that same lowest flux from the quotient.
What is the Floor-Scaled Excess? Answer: -17.0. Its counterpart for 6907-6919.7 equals -18.0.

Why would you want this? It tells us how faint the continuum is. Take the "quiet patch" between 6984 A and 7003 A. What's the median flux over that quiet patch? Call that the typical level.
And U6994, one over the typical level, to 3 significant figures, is 0.0518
